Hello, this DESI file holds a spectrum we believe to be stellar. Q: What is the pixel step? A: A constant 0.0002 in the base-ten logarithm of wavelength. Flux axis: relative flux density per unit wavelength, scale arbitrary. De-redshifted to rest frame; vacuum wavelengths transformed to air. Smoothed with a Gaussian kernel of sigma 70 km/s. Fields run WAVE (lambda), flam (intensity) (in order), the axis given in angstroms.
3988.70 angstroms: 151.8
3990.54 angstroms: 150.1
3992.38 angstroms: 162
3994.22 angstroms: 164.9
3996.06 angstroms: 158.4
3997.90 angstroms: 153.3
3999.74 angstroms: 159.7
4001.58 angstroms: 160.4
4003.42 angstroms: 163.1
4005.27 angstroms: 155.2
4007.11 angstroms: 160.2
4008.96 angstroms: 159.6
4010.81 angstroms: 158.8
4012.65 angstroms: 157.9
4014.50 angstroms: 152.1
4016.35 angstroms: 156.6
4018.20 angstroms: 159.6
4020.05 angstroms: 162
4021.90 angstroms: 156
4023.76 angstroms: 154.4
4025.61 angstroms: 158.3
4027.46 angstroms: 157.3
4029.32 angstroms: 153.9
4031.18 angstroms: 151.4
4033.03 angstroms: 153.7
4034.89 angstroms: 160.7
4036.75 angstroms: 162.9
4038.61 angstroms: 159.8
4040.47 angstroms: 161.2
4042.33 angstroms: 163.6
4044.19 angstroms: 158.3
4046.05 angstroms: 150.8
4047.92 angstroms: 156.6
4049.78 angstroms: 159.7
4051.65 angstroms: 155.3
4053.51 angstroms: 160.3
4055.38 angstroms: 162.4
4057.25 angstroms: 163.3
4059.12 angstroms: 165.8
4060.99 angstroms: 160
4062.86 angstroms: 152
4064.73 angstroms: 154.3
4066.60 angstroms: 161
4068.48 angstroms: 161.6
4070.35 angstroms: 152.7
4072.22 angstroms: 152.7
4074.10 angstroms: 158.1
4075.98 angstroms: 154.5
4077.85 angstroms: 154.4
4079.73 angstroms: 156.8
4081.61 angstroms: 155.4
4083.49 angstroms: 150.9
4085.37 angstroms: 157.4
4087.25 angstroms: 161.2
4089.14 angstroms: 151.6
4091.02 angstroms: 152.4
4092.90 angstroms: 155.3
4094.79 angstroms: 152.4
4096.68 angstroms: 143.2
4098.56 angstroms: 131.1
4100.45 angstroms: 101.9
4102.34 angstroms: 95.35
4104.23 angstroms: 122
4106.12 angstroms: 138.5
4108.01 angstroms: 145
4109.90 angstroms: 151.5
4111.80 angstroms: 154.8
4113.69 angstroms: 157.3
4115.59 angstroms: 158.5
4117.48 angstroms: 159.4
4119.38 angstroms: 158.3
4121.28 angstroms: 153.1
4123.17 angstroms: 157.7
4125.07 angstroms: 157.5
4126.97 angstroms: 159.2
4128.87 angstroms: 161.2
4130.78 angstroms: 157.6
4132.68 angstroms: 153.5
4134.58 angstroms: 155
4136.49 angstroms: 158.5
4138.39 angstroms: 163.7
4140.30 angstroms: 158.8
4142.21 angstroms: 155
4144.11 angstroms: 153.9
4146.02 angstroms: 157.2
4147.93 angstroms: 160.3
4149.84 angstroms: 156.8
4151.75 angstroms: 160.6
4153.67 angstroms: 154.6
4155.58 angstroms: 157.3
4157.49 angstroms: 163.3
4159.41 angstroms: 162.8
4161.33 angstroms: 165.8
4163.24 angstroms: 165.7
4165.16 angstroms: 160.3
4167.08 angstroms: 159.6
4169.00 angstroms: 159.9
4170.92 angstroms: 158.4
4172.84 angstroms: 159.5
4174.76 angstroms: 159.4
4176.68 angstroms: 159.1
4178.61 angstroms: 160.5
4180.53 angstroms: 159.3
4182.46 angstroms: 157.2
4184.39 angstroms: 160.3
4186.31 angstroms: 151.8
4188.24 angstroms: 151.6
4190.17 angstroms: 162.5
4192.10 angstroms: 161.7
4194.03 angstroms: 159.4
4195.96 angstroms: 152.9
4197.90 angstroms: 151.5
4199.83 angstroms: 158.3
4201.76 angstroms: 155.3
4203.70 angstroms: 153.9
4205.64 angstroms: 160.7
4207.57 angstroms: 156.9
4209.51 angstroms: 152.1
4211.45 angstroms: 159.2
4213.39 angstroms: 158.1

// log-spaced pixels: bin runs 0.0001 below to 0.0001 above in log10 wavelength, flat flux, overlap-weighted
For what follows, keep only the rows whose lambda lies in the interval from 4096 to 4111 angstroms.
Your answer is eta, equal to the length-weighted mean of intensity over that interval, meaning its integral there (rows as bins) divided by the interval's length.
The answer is 129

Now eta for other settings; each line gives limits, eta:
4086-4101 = 145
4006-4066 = 158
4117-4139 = 158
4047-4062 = 160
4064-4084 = 156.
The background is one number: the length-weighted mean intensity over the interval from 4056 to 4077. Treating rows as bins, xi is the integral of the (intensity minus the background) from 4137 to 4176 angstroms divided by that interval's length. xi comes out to 1.7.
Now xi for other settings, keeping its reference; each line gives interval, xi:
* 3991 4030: 0.3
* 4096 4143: -9.5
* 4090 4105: -26.0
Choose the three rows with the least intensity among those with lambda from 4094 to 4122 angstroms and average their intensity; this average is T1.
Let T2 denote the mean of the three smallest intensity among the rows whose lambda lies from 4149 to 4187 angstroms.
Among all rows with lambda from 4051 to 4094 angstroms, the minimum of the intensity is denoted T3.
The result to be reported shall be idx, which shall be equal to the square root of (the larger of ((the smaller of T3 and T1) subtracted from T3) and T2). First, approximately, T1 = 106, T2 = 154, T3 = 150.9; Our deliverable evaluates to 12.4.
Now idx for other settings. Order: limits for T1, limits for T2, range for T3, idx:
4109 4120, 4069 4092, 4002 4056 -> 12.3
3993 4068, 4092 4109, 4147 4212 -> 10.3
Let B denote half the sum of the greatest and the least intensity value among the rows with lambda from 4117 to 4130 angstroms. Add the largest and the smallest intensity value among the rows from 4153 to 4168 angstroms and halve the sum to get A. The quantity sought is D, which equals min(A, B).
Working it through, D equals 157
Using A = 160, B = 157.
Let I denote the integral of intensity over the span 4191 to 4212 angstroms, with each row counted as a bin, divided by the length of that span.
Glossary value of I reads 157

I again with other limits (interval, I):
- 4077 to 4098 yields 153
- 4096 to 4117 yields 137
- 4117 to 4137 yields 157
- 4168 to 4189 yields 158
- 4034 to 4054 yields 159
